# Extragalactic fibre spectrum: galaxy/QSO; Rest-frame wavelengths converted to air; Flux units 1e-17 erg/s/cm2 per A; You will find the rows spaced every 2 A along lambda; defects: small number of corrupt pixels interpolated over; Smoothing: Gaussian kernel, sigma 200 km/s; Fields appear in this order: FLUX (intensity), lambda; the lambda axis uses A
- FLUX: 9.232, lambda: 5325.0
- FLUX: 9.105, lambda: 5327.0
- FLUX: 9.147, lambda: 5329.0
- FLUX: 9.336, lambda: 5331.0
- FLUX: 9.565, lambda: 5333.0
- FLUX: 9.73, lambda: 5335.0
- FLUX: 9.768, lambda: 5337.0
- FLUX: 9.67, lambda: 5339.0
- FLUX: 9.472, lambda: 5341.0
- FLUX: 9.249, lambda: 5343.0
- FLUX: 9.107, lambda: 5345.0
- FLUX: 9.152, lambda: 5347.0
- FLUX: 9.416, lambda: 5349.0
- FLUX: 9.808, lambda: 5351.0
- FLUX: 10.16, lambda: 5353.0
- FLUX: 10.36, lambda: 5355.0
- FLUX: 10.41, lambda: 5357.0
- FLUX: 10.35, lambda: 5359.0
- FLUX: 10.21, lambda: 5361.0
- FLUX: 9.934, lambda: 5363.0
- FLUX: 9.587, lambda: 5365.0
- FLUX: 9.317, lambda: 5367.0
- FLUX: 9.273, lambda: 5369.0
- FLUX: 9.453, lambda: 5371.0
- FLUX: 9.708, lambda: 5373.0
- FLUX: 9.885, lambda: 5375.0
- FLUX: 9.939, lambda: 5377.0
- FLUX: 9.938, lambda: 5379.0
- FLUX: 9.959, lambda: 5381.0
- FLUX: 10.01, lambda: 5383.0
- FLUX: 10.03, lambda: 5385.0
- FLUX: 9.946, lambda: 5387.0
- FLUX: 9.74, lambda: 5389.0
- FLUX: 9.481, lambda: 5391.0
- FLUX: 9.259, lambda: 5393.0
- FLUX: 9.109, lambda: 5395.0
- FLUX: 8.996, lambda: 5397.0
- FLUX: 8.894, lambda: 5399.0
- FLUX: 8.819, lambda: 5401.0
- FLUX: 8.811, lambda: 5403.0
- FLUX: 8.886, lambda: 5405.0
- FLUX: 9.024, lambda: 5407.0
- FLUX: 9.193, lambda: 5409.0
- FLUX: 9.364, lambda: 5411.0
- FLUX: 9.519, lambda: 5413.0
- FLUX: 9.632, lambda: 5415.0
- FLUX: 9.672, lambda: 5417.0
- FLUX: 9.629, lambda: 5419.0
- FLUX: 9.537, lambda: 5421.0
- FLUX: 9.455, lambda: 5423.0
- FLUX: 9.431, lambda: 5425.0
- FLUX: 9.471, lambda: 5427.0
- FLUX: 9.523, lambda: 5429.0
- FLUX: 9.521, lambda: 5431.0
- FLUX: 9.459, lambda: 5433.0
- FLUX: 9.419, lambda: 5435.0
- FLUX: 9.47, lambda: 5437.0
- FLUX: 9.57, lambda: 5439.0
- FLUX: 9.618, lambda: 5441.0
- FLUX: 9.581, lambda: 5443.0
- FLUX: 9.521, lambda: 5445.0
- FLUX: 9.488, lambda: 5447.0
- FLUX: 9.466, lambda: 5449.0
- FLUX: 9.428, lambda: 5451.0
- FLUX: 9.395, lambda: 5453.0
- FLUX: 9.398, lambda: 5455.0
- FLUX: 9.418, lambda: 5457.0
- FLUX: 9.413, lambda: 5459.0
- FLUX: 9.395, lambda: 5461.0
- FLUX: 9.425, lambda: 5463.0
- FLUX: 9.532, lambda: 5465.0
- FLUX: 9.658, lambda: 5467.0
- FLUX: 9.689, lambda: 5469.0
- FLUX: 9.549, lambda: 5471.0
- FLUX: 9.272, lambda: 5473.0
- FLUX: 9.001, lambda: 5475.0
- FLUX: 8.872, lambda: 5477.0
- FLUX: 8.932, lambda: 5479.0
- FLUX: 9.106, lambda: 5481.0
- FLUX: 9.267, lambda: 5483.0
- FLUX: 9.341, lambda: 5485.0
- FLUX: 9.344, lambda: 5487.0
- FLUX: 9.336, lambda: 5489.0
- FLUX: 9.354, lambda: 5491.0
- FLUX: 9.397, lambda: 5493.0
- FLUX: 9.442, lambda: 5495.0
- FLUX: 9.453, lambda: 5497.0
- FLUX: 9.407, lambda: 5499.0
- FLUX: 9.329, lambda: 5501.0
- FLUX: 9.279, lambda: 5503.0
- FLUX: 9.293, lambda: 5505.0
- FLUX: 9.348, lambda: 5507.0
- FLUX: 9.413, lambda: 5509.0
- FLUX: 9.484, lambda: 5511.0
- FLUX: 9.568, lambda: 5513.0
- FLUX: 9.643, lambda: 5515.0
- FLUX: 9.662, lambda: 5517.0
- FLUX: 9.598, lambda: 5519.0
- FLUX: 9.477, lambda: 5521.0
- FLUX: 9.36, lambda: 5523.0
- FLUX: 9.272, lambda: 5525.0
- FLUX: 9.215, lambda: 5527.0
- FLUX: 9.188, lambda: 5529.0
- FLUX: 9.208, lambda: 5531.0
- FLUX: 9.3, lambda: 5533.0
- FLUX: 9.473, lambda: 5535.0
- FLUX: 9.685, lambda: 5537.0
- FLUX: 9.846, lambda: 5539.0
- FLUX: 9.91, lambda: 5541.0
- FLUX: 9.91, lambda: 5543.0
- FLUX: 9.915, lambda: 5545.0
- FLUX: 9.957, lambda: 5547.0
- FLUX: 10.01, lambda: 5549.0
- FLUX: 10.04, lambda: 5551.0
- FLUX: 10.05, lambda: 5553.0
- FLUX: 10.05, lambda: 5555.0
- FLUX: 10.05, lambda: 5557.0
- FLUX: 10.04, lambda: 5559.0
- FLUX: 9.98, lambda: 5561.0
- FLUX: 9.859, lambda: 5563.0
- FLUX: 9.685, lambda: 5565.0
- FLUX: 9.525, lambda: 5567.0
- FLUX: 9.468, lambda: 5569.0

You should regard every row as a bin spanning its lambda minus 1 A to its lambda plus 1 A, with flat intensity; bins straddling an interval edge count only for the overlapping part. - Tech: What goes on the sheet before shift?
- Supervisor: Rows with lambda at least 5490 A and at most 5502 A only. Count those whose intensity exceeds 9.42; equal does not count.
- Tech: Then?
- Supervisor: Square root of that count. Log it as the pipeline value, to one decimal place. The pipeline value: 1.4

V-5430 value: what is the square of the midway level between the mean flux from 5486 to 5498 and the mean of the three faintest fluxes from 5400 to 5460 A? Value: 83.0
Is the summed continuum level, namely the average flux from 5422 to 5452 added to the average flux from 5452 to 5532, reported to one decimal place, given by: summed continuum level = 18.9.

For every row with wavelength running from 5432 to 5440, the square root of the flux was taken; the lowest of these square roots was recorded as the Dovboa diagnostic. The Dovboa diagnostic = 3.069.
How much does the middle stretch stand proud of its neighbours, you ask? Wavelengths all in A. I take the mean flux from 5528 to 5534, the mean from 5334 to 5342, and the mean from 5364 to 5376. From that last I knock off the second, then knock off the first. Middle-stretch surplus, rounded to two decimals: -9.35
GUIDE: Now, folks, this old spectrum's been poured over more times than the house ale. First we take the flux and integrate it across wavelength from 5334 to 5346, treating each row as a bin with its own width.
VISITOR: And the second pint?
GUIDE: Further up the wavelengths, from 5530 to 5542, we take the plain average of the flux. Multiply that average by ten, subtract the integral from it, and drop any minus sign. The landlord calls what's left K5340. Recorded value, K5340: 18.3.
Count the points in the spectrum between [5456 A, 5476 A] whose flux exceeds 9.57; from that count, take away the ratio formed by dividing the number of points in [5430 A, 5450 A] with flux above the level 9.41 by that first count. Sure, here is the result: -3.0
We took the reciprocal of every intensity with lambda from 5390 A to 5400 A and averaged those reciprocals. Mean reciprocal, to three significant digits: 0.109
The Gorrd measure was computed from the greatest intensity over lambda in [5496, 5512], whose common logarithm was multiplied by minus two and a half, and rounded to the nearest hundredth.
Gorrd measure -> -2.44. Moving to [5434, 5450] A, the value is -2.46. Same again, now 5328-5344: -2.47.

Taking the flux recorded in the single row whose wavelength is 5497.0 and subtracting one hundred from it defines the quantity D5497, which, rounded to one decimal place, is -90.5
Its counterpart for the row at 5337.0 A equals -90.2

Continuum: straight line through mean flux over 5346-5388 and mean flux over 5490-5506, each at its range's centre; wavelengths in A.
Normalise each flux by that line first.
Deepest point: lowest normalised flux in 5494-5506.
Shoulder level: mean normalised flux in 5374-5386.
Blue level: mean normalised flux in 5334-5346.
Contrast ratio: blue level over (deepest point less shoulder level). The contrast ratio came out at -40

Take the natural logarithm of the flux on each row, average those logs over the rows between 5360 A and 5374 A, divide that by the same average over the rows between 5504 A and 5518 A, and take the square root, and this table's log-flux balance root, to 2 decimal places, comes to 1.00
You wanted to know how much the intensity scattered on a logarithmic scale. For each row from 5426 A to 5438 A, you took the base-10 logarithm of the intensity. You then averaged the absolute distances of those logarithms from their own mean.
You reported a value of 0.0014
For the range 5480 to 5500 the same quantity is 0.0031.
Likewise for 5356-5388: 0.0112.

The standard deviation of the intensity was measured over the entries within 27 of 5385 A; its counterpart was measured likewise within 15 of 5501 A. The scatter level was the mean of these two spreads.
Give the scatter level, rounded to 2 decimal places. 0.28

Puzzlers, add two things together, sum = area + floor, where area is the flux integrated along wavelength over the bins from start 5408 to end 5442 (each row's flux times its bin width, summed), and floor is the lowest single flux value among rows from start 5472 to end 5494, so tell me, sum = 332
